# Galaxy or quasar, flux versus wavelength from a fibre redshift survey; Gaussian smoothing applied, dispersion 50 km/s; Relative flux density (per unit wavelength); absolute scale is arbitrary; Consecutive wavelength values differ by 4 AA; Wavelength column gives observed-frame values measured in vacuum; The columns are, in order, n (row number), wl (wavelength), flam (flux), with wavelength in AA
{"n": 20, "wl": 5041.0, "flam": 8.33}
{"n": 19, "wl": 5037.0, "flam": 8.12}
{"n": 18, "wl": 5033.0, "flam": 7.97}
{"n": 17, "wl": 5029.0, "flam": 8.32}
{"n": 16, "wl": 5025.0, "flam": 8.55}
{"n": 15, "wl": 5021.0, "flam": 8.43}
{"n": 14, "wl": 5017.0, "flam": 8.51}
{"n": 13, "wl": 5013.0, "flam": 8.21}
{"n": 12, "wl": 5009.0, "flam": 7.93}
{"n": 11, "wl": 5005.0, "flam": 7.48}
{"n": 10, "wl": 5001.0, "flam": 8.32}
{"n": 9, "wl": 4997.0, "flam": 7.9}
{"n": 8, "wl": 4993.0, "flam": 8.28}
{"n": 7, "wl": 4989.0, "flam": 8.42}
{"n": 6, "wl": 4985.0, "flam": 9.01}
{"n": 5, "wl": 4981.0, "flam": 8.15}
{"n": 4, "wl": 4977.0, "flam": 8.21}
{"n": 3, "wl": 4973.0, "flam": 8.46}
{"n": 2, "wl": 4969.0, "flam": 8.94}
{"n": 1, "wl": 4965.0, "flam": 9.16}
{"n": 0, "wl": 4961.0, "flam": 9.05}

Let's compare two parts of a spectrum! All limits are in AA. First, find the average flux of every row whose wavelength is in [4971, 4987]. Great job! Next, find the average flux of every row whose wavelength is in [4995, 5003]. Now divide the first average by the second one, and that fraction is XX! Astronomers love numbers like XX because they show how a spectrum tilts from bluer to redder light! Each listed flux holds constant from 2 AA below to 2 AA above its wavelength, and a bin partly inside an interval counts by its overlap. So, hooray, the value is 1.04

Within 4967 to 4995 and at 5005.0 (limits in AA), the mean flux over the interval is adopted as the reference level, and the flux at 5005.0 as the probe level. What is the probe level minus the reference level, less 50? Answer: -51.0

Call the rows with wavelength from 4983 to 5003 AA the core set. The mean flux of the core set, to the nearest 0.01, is 8.39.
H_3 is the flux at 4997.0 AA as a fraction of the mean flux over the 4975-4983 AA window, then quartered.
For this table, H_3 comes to 0.241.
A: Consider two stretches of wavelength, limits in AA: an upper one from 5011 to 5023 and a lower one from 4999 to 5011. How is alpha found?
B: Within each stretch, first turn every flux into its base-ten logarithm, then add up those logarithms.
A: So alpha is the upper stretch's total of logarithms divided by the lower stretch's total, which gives 1.03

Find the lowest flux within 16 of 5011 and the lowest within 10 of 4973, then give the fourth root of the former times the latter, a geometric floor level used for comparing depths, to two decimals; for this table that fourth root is 2.79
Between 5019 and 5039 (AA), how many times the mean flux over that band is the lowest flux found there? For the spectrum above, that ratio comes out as 0.963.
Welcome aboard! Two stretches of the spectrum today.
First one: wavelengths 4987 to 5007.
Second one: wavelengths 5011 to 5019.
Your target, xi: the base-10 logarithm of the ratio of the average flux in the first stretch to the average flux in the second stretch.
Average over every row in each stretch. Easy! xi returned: -0.015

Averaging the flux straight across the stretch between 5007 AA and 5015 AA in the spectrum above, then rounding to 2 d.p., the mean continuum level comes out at 8.07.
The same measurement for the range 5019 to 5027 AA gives 8.49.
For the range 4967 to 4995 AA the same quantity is 8.50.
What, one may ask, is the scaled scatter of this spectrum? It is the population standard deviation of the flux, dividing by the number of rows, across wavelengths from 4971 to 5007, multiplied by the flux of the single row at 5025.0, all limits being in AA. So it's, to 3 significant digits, 3.35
